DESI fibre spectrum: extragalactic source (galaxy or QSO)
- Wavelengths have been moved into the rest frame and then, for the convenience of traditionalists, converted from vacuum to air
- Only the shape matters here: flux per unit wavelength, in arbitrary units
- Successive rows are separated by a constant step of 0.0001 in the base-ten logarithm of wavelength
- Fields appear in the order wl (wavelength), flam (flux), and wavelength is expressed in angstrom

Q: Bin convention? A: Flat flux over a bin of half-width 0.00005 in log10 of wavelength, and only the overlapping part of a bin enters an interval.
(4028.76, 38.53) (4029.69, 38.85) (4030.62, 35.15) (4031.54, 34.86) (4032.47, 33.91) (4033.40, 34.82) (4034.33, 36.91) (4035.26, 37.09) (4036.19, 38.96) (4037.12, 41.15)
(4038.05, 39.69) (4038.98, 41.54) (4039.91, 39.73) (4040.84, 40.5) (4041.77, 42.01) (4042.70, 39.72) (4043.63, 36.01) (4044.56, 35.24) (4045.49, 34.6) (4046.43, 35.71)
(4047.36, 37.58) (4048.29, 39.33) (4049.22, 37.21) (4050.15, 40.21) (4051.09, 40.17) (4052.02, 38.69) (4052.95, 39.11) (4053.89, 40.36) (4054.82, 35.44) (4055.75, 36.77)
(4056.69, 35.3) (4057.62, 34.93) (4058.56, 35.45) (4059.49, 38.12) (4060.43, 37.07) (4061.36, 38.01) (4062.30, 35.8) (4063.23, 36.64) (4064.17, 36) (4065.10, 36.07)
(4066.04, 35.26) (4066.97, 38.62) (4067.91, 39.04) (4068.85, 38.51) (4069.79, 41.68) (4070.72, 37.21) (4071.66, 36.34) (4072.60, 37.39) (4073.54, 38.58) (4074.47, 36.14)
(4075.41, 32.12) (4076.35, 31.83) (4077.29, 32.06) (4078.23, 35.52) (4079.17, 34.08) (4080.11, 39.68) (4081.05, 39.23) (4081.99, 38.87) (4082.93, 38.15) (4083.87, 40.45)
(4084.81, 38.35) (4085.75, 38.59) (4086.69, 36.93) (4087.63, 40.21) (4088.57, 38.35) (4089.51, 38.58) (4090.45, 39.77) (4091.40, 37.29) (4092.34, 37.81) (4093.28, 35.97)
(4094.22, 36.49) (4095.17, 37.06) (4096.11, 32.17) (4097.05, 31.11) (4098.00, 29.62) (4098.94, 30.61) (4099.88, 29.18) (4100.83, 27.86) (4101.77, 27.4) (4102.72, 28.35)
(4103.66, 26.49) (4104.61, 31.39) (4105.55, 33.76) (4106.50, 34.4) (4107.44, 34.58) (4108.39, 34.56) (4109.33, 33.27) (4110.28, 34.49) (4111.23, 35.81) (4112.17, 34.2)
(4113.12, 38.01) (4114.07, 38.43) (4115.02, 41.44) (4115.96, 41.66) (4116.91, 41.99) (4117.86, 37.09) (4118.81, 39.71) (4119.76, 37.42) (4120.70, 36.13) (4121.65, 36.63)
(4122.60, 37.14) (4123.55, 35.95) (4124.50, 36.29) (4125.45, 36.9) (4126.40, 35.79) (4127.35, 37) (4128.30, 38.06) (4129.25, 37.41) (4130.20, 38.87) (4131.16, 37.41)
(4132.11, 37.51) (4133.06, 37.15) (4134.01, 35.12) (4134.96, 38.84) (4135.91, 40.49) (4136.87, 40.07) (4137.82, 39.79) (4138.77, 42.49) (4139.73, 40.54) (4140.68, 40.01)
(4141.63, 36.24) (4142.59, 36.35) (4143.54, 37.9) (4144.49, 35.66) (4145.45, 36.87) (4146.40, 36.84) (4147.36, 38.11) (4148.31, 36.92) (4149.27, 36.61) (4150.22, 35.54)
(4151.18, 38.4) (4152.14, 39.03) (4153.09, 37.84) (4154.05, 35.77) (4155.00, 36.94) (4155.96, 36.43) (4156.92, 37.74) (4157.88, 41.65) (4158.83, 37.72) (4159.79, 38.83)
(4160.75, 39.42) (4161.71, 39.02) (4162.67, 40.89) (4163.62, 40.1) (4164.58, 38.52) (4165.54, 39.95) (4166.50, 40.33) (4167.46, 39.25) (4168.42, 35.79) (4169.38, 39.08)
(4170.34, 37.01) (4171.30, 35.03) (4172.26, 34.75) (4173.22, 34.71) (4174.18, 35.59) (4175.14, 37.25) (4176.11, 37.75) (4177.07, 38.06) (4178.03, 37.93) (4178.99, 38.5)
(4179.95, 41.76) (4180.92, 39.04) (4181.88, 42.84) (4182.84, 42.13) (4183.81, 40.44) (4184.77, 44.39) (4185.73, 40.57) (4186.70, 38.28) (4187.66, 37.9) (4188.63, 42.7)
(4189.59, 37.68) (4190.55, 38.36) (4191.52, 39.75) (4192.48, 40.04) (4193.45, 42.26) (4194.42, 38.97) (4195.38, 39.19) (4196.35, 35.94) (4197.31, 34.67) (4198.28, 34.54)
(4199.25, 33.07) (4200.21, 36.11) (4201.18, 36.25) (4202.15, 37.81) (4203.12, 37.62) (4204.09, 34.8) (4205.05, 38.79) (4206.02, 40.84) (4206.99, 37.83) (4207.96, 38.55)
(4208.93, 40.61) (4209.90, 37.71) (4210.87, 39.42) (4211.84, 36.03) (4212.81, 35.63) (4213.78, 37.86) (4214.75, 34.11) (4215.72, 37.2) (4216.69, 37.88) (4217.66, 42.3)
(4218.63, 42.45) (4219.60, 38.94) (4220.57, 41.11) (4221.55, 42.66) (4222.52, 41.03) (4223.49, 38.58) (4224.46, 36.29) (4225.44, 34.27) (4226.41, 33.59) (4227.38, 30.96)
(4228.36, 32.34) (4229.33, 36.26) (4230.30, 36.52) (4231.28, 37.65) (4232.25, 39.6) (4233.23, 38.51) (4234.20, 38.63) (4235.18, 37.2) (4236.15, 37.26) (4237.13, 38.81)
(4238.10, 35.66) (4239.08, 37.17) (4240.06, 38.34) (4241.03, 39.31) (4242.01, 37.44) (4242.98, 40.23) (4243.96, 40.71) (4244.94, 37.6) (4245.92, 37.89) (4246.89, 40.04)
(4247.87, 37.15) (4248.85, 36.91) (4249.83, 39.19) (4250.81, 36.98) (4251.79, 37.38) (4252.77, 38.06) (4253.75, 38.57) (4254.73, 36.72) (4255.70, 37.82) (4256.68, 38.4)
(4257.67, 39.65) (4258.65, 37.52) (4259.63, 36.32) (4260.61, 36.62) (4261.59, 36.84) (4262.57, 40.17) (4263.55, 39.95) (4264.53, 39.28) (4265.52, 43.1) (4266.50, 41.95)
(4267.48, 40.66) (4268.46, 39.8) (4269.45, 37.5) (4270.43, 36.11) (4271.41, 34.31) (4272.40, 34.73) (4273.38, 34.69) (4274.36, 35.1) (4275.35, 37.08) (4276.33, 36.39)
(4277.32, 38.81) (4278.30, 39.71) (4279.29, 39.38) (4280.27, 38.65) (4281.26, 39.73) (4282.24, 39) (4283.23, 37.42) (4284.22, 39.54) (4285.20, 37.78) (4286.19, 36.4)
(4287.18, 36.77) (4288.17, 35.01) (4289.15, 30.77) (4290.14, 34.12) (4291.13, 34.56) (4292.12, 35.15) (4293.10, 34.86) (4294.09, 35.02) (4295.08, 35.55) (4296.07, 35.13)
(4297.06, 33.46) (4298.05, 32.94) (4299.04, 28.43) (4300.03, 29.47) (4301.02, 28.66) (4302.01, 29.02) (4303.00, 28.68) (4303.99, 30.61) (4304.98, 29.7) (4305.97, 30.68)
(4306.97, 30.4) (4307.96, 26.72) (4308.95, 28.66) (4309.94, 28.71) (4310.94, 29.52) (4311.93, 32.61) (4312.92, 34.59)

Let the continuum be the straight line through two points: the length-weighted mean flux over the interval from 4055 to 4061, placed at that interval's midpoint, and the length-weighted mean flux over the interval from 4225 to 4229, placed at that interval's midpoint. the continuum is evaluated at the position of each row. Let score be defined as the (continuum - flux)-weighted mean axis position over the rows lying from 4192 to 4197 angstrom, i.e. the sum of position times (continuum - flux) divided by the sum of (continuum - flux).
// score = 4194.0 angstrom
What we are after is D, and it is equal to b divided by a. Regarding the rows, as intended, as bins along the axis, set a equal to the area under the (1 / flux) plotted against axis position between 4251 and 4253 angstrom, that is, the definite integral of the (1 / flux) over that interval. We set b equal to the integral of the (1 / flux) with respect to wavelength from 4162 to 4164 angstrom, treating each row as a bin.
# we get 0.93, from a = 0.053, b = 0.050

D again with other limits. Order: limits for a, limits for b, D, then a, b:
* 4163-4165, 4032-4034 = 1.14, 0.051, 0.058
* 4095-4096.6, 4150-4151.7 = 0.96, 0.047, 0.046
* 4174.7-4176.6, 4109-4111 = 1.16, 0.050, 0.058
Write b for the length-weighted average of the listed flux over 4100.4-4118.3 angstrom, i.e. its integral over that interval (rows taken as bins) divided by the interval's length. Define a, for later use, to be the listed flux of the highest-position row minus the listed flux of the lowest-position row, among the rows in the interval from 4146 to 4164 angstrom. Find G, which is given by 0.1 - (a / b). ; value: 0.01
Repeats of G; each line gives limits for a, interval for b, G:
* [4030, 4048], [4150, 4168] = 0.04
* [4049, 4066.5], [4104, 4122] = 0.15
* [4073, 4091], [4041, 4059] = 0.07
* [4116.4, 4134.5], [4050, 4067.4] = 0.28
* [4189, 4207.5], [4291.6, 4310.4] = 0.10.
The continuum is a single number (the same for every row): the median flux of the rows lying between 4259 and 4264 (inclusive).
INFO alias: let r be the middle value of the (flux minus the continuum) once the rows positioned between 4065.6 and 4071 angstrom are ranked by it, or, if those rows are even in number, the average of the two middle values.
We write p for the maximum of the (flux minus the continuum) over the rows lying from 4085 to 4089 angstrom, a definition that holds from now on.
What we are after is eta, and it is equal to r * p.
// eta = 6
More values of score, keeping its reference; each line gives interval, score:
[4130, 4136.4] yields 4133.3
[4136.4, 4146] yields 4140.0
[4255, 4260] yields 4257.5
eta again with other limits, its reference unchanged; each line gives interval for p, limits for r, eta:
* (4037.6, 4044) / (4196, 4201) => -11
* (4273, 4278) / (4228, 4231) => -1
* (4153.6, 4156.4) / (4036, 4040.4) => 0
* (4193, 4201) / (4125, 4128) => 0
